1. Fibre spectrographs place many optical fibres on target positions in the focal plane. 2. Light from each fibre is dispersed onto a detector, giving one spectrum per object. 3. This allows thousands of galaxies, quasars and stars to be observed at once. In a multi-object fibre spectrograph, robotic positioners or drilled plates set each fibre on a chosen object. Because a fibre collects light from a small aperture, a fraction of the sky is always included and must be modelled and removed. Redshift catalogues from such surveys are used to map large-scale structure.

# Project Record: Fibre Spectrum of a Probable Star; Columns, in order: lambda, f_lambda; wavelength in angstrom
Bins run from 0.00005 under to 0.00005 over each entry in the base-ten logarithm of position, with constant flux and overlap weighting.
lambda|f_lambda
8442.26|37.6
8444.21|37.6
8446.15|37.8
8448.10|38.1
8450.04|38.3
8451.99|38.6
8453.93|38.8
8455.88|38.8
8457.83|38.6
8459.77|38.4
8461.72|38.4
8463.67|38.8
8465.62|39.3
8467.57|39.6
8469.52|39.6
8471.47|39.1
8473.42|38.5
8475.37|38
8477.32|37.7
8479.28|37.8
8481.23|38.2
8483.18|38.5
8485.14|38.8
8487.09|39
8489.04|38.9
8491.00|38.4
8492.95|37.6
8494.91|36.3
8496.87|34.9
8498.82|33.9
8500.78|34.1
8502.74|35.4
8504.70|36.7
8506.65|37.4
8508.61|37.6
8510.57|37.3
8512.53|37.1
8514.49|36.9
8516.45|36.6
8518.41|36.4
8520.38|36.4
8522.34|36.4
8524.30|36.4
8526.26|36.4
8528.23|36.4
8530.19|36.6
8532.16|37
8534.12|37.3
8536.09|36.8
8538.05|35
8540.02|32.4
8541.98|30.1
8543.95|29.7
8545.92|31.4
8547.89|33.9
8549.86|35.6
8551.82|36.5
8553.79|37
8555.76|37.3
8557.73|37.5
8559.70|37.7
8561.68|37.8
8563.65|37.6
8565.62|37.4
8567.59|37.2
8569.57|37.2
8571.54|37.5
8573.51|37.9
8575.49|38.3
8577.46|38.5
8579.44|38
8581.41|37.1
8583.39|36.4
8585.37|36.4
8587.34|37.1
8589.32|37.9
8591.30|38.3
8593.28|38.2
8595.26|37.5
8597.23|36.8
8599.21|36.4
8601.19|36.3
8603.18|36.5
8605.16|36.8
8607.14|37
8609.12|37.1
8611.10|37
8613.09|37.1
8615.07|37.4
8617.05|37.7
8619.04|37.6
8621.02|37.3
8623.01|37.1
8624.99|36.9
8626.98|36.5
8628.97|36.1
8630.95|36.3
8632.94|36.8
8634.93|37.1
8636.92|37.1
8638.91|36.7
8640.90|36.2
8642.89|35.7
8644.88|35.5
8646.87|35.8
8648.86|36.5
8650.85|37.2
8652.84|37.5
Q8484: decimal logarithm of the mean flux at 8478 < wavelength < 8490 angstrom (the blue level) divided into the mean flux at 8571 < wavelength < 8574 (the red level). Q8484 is -0.009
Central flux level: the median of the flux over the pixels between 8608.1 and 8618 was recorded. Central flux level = 37.1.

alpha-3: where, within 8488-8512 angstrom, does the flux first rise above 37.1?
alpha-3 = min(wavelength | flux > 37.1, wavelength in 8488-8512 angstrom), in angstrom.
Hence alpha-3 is 8489.04 angstrom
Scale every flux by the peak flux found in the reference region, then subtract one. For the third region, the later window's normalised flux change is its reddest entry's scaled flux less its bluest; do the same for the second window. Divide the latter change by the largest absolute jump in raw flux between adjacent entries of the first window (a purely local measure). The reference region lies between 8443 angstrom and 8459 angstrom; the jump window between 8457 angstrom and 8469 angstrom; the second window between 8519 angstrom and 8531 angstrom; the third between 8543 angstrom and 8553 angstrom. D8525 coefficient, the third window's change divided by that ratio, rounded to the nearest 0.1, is 17.0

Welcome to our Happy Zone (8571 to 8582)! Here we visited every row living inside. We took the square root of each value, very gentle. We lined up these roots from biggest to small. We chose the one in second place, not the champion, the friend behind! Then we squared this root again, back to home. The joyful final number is 38.3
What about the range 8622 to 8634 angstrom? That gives 36.9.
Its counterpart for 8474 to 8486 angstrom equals 38.5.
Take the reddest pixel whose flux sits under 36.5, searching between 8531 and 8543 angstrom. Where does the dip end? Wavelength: 8541.98 angstrom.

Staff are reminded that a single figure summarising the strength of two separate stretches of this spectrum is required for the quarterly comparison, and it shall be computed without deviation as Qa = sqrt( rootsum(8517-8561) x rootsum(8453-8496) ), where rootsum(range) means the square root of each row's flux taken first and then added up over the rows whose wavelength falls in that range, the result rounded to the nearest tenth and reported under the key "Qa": 133.7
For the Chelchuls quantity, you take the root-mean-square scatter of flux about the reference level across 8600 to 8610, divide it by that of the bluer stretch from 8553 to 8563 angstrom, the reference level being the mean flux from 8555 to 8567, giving 2.9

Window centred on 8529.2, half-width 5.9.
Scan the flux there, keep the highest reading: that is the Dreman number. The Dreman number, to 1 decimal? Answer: 37.3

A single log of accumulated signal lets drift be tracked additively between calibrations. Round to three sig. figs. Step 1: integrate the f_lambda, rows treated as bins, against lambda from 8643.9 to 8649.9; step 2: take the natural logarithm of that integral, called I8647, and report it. 5.37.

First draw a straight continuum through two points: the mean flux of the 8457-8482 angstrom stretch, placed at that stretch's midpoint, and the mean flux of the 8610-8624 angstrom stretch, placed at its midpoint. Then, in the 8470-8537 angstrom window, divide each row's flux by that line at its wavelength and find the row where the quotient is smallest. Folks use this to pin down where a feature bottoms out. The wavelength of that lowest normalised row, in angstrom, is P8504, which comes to 8498.82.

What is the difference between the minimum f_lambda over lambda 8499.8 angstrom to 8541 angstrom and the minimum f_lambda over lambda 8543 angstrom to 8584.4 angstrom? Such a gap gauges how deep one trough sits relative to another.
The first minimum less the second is 3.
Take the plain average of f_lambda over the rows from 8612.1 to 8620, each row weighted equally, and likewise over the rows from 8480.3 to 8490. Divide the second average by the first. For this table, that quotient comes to 1.033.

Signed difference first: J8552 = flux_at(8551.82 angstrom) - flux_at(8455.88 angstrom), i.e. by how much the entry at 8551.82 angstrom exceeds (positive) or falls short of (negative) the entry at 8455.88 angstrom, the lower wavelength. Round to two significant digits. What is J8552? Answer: -2.3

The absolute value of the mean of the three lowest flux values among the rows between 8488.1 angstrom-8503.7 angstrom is 34.3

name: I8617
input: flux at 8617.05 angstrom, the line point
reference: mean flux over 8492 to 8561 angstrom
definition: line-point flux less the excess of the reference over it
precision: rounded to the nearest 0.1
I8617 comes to 39.6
